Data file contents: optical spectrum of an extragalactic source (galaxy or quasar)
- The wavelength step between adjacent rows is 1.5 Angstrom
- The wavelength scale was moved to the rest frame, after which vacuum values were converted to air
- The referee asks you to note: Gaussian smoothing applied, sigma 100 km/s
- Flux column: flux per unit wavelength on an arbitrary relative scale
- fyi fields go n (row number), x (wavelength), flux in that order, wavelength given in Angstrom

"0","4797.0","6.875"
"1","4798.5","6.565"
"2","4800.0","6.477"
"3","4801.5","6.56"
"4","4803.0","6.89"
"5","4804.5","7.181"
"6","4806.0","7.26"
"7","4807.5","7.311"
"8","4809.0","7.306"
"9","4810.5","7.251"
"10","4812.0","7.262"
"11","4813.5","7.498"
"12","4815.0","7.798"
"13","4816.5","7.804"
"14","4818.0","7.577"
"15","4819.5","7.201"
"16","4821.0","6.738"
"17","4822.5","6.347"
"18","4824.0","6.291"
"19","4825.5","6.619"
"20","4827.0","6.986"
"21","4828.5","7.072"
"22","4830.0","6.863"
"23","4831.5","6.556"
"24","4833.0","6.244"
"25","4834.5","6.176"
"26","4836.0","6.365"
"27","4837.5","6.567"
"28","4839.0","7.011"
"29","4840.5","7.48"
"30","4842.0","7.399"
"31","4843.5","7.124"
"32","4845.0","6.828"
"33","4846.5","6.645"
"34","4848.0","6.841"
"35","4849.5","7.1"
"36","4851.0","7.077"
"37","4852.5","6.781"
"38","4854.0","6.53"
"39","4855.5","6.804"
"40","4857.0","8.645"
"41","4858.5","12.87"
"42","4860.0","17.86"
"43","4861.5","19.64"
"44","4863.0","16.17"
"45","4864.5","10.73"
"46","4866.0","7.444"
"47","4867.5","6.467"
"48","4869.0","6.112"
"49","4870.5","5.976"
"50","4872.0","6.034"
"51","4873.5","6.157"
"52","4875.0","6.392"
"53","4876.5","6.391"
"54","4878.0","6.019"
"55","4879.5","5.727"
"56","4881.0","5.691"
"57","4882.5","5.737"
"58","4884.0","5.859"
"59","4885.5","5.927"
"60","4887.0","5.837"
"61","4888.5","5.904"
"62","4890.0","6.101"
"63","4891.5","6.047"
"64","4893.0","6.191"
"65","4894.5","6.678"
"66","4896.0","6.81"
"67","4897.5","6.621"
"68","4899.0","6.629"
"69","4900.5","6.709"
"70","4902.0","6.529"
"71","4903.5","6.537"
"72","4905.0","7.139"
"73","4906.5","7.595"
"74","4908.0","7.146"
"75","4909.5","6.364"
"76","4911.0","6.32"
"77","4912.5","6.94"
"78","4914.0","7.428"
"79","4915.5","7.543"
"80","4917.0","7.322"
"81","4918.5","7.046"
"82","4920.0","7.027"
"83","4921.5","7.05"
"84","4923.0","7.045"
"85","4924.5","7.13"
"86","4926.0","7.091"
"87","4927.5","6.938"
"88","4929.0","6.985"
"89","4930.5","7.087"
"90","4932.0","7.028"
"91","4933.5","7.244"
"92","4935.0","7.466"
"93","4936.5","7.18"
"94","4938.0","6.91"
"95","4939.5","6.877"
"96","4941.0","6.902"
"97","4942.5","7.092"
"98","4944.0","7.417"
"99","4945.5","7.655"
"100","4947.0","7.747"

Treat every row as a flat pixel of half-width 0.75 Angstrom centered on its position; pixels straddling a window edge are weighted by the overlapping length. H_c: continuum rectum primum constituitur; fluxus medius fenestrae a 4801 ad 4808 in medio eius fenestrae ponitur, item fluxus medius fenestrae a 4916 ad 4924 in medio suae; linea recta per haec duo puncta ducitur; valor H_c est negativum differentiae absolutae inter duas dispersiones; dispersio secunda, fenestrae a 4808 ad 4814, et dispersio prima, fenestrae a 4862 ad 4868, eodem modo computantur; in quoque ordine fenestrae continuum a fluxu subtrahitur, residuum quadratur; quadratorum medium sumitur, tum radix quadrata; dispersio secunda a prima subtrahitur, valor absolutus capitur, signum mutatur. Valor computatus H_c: -4.62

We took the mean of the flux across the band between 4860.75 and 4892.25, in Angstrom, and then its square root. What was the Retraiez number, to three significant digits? 2.73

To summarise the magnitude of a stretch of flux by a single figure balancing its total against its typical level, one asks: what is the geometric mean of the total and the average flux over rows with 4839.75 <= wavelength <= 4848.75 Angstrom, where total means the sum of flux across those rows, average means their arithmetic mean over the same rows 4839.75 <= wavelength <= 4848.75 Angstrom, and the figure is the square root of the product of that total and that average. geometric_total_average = 17.3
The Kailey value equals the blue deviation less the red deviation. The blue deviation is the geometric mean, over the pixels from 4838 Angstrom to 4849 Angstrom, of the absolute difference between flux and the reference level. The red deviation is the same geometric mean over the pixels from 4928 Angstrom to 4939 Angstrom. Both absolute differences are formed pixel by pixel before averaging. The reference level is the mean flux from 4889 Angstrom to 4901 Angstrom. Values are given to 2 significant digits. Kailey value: -0.14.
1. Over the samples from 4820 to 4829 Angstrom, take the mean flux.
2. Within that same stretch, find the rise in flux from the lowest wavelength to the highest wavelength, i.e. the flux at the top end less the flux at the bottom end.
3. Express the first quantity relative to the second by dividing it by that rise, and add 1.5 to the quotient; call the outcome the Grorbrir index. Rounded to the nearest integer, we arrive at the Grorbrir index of 21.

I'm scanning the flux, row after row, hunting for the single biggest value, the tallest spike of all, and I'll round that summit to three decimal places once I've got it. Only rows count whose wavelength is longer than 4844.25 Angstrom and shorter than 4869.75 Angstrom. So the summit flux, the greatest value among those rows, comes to 19.640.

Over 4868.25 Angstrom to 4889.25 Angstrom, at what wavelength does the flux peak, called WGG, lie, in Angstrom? 4875.0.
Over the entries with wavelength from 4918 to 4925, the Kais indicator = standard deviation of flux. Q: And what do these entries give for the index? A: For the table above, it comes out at 0.04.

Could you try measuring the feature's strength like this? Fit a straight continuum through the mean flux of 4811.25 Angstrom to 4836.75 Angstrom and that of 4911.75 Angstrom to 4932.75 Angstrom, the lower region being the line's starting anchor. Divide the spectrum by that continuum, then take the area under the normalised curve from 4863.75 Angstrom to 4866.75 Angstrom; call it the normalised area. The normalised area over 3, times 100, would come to 130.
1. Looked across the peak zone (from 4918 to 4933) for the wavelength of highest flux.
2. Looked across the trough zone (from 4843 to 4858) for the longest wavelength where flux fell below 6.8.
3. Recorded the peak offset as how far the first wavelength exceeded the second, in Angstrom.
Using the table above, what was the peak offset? 70.5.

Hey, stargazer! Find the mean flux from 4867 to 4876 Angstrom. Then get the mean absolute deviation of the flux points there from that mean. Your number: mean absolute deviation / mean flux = 0.03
